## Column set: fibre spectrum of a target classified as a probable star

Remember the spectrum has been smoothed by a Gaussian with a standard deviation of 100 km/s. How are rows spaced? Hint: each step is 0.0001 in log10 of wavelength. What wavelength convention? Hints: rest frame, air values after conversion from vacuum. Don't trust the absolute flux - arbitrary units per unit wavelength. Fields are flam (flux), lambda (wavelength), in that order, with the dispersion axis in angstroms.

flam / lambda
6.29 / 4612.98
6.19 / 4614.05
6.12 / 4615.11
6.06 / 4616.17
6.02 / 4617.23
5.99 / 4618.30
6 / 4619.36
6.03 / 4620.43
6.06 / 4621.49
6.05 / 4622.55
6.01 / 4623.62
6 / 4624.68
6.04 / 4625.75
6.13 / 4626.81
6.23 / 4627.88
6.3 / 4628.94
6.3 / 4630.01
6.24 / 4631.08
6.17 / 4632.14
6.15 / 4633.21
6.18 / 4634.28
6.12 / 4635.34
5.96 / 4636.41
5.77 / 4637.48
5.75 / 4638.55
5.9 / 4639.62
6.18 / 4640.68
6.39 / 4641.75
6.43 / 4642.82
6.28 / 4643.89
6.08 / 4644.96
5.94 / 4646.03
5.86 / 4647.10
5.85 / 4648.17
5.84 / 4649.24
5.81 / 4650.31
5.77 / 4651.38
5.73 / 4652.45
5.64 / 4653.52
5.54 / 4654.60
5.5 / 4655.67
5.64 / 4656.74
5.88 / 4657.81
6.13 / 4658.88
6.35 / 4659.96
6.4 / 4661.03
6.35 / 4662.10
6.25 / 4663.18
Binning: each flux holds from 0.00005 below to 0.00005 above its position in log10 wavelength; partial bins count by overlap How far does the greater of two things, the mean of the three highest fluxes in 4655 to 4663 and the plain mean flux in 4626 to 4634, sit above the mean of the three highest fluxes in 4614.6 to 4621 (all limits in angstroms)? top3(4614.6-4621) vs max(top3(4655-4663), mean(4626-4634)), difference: 0.30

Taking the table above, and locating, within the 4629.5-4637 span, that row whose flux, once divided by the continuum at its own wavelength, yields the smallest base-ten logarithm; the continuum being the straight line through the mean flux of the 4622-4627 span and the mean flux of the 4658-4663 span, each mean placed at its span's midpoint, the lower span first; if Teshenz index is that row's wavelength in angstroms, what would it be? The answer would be 4636.41 angstroms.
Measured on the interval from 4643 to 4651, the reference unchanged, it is 4650.31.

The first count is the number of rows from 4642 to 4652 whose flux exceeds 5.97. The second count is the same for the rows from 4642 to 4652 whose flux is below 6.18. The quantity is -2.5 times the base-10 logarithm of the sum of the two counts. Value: -2.5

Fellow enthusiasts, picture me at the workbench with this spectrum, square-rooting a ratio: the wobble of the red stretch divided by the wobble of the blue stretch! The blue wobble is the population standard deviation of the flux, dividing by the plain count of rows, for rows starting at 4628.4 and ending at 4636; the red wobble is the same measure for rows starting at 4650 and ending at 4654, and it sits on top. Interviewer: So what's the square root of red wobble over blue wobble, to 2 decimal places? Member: 0.97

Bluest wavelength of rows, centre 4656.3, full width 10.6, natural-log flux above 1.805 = 4658.88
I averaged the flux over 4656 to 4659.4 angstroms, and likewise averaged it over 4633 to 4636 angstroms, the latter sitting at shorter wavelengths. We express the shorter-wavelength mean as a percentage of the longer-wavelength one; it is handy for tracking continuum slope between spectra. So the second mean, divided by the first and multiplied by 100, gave 105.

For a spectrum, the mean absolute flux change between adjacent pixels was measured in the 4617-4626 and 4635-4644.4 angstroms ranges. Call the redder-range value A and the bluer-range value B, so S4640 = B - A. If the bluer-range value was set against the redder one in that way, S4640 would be -0.125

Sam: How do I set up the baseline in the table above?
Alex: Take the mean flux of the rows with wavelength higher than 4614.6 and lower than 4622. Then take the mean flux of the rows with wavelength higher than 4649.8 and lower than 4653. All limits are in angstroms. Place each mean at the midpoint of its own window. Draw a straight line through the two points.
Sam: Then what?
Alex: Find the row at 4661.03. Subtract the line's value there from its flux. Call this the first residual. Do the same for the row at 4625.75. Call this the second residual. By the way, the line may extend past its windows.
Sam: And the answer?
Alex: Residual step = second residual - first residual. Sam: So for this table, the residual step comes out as -0.6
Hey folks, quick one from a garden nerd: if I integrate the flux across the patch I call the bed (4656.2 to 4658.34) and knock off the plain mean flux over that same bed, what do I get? 6.6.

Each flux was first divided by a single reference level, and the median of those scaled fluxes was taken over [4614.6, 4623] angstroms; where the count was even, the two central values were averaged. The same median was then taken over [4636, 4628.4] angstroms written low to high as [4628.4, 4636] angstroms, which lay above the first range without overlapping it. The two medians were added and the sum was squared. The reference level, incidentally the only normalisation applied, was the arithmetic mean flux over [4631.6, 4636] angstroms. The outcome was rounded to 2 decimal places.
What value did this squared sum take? 3.94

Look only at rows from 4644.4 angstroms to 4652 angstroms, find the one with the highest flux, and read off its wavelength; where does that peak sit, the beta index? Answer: 4644.96 angstroms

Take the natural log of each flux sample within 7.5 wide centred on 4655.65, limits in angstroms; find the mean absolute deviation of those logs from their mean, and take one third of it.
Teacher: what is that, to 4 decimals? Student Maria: 0.0094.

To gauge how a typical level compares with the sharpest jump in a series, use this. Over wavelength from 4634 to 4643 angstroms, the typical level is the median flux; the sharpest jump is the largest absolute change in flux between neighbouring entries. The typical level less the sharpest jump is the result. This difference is 5.84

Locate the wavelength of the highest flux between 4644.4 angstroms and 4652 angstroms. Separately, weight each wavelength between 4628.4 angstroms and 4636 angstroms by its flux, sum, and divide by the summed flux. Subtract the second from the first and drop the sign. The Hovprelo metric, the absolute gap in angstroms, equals 12.8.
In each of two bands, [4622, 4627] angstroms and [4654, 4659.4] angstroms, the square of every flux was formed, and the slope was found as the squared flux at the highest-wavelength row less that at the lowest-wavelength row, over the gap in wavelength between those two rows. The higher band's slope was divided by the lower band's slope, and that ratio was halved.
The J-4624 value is 4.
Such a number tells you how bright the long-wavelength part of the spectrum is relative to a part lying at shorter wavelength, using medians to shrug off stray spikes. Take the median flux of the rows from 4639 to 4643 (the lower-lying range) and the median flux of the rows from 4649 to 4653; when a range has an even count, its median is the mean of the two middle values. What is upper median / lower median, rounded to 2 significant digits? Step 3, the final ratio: 0.92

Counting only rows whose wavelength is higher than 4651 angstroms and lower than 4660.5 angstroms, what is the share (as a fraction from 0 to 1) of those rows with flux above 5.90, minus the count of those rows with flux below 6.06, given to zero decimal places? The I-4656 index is -7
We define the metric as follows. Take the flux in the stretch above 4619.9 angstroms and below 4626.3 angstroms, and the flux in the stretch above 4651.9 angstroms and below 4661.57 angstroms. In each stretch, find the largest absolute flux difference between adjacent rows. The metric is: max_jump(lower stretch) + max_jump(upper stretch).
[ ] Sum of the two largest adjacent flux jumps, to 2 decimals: 0.29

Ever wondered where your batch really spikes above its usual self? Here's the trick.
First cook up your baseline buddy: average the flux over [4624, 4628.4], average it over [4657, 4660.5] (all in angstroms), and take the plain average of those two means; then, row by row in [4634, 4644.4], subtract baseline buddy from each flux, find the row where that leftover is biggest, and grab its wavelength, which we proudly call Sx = 4642.82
